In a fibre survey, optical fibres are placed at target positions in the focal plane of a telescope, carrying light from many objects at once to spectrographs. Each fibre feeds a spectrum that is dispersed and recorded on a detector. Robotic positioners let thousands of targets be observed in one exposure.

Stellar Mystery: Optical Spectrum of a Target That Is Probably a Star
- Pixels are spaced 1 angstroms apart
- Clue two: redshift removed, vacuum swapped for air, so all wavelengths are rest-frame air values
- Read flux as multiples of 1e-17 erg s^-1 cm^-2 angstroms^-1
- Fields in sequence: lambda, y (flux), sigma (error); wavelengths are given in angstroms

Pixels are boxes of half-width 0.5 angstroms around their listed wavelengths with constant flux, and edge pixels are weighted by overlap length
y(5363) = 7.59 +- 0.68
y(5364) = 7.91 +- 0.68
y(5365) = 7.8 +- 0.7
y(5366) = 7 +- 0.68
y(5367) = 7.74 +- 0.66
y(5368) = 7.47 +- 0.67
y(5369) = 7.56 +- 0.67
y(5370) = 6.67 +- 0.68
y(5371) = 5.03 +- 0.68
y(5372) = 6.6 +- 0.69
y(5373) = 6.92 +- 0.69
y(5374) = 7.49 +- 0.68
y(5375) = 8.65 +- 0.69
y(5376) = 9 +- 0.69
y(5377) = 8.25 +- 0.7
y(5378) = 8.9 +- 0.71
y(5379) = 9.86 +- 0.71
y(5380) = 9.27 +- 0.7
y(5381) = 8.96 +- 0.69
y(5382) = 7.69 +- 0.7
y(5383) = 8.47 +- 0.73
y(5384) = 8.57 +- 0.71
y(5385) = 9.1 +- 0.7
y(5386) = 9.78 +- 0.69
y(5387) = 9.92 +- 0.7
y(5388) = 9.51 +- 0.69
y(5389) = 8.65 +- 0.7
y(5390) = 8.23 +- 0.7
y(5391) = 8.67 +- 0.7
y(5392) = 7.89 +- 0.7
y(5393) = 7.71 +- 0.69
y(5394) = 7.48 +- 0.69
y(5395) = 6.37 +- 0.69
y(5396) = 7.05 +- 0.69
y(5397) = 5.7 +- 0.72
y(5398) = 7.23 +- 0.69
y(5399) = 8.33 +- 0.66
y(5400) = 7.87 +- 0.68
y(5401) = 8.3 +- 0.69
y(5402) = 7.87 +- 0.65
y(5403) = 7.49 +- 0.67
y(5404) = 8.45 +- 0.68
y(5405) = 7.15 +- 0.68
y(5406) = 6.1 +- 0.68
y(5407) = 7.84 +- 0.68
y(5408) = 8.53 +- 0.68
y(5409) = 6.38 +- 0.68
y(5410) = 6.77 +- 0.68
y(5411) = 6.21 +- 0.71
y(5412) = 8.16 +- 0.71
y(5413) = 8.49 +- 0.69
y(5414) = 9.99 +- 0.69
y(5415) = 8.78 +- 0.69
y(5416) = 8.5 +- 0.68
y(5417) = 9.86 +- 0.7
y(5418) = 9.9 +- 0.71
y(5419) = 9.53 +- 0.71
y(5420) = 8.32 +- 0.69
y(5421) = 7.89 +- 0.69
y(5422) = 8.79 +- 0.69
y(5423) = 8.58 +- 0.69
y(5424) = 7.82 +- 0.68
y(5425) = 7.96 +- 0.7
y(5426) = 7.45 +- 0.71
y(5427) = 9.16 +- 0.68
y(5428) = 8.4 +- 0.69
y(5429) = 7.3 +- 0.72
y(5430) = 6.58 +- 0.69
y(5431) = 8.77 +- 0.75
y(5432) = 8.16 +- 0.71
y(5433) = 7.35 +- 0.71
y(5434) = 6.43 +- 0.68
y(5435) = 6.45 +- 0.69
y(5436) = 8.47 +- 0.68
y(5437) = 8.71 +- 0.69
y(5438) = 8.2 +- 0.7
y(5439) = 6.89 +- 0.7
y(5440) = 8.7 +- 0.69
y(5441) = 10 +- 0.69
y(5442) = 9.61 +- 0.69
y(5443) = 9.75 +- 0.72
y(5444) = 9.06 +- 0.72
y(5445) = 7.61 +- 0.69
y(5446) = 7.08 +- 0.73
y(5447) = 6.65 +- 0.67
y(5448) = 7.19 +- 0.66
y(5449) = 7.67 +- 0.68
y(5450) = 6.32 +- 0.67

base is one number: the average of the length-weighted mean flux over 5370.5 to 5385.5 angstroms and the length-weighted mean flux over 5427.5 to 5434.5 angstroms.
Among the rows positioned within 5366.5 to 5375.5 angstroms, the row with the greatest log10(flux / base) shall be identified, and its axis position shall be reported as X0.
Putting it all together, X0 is 5375 angstroms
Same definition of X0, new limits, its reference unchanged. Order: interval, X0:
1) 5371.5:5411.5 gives 5387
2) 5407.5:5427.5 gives 5414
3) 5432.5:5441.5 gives 5441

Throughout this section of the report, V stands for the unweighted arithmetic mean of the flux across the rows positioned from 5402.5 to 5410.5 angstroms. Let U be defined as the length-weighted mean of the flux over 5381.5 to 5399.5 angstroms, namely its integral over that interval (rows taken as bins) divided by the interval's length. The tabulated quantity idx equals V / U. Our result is 0.90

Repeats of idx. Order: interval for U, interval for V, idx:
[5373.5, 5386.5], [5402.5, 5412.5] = 0.83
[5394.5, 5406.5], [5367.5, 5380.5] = 1.07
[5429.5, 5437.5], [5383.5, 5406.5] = 1.05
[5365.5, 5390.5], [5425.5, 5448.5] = 0.97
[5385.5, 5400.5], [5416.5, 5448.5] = 1.02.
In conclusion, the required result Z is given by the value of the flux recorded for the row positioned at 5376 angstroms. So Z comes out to 9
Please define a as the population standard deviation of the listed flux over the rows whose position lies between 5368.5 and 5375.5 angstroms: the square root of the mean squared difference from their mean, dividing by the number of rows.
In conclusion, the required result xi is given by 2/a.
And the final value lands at 1.9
